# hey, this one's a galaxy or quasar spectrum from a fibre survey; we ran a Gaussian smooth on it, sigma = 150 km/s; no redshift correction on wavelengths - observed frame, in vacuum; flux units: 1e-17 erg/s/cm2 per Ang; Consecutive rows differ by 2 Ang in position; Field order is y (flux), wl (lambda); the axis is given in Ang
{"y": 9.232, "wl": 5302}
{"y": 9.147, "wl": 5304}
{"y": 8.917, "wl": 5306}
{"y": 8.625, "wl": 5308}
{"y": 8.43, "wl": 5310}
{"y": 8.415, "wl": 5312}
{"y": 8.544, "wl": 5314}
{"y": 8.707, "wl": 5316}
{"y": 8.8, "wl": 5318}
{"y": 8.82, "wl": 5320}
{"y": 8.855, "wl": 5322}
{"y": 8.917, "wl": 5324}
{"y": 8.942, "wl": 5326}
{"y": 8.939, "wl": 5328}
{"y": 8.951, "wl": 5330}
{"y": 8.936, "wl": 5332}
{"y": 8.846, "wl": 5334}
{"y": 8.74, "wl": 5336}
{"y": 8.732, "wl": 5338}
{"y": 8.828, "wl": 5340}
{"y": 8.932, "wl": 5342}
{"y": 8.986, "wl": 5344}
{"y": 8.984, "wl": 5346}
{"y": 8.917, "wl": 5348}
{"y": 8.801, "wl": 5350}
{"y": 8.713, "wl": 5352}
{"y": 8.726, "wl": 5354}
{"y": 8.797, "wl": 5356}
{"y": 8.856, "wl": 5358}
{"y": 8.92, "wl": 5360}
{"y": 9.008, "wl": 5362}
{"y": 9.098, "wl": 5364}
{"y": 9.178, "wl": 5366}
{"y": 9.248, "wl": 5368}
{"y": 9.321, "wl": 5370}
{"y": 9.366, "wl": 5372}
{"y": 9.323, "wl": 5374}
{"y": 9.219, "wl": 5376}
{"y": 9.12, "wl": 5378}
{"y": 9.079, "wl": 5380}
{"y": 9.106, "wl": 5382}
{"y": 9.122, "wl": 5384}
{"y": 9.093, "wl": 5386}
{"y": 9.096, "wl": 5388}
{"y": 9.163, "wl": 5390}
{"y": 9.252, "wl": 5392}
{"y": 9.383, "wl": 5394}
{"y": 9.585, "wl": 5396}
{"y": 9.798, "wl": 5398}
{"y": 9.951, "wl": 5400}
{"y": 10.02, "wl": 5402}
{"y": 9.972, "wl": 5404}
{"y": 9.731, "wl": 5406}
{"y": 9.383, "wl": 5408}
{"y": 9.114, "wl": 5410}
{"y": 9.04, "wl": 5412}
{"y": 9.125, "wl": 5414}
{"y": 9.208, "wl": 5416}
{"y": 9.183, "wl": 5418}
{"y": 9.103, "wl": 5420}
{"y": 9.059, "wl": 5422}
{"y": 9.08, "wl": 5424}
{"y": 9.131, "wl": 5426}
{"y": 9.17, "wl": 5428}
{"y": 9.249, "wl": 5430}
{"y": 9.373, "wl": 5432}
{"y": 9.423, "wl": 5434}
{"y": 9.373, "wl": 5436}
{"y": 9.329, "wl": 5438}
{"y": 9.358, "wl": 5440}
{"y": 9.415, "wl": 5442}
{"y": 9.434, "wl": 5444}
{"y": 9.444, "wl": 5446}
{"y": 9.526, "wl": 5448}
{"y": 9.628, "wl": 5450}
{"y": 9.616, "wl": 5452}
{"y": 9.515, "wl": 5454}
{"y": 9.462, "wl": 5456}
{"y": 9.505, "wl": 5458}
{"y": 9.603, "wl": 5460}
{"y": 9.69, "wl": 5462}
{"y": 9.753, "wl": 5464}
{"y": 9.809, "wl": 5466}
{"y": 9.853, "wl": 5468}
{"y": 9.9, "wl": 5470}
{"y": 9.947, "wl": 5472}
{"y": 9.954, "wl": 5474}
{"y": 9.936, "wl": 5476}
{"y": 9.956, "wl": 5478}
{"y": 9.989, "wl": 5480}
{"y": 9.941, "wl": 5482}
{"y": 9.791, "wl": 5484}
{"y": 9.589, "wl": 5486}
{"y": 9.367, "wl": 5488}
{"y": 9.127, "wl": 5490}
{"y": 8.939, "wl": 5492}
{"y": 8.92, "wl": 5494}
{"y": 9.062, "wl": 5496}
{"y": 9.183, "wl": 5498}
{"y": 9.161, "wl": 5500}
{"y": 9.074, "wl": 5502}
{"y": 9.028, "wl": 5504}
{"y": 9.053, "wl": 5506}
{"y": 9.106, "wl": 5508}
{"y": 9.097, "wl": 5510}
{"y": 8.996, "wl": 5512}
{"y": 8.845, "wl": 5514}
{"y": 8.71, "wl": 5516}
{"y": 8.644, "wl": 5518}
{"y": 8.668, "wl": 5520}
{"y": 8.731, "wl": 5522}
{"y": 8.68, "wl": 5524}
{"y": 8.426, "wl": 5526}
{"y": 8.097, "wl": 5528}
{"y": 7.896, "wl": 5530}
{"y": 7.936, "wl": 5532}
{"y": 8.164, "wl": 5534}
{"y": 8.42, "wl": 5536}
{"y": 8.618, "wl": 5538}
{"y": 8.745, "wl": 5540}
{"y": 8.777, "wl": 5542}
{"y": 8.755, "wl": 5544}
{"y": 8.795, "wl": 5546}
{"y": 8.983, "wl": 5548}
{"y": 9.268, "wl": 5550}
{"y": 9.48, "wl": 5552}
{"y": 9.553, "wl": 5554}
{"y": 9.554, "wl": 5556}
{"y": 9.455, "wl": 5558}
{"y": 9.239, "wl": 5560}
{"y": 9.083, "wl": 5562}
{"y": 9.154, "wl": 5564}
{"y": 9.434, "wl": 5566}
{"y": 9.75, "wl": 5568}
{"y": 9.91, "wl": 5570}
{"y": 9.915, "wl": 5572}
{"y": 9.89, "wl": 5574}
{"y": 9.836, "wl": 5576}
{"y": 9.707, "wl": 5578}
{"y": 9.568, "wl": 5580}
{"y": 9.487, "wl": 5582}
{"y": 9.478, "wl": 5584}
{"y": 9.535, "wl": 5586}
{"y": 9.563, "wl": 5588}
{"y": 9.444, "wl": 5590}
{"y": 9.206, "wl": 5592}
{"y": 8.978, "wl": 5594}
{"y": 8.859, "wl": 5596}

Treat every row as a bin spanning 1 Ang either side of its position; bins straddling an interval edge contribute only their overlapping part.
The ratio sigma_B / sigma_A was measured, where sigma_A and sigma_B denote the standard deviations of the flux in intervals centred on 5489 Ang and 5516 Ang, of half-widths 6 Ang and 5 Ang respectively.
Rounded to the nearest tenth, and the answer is 0.4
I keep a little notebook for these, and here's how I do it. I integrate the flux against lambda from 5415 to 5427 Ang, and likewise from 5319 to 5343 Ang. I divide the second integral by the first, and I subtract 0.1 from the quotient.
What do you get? 1.8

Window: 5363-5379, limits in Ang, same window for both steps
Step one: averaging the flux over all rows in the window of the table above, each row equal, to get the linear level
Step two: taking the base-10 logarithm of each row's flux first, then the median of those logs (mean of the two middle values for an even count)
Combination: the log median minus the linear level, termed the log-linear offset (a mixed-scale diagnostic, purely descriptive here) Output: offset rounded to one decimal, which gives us -8.3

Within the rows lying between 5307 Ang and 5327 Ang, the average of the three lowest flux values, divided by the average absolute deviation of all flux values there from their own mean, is 52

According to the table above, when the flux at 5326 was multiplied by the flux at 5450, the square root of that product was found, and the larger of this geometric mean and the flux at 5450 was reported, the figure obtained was 9.6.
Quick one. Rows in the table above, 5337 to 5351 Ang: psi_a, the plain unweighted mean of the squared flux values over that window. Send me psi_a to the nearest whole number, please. 79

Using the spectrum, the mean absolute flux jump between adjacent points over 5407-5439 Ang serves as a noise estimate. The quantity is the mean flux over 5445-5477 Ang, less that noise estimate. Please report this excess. 9.62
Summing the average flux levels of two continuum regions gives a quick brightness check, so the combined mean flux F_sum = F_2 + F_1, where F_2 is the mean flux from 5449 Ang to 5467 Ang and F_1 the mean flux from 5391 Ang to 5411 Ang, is 19.2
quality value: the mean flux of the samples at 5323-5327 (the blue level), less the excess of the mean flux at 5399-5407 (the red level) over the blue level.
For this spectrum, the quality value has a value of 7.9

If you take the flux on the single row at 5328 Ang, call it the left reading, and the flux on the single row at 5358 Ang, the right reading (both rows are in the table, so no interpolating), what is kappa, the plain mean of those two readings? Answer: 8.90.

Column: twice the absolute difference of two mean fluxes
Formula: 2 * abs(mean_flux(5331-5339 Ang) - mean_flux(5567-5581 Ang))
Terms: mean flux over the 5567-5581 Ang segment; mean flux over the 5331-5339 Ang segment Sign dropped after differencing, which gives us 2.0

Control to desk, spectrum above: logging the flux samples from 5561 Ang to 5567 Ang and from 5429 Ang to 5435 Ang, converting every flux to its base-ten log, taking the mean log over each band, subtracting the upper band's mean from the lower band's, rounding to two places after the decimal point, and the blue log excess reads 0.01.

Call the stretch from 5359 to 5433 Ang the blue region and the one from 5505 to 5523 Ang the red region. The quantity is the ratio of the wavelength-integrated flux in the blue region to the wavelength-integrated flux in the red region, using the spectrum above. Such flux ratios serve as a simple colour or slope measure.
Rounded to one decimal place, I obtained 4.3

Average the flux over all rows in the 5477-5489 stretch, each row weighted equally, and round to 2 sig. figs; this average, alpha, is 9.8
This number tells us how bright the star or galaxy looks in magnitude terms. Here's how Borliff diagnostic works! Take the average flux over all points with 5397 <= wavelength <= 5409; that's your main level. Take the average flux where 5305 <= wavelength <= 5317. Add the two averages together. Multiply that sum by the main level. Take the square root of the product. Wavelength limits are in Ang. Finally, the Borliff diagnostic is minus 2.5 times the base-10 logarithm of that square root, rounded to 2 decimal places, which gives -2.82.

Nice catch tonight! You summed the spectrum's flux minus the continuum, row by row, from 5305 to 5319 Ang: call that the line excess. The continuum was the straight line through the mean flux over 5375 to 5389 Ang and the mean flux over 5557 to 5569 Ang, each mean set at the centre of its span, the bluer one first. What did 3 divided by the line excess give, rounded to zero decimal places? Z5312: -1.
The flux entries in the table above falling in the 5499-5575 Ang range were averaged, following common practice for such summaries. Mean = 9.0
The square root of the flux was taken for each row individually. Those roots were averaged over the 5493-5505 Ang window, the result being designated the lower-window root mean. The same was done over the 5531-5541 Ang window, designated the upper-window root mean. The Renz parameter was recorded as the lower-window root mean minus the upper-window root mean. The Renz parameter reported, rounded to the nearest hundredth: 0.12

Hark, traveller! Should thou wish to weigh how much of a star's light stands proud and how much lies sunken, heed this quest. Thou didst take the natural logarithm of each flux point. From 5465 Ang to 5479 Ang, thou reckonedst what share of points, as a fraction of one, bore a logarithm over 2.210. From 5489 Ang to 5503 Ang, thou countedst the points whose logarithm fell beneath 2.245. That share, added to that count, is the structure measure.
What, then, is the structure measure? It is 8.0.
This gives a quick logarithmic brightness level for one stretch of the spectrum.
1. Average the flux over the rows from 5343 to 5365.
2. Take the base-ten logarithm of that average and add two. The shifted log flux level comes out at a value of 2.95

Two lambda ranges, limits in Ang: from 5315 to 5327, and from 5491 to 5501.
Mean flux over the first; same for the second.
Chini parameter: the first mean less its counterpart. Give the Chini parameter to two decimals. -0.21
